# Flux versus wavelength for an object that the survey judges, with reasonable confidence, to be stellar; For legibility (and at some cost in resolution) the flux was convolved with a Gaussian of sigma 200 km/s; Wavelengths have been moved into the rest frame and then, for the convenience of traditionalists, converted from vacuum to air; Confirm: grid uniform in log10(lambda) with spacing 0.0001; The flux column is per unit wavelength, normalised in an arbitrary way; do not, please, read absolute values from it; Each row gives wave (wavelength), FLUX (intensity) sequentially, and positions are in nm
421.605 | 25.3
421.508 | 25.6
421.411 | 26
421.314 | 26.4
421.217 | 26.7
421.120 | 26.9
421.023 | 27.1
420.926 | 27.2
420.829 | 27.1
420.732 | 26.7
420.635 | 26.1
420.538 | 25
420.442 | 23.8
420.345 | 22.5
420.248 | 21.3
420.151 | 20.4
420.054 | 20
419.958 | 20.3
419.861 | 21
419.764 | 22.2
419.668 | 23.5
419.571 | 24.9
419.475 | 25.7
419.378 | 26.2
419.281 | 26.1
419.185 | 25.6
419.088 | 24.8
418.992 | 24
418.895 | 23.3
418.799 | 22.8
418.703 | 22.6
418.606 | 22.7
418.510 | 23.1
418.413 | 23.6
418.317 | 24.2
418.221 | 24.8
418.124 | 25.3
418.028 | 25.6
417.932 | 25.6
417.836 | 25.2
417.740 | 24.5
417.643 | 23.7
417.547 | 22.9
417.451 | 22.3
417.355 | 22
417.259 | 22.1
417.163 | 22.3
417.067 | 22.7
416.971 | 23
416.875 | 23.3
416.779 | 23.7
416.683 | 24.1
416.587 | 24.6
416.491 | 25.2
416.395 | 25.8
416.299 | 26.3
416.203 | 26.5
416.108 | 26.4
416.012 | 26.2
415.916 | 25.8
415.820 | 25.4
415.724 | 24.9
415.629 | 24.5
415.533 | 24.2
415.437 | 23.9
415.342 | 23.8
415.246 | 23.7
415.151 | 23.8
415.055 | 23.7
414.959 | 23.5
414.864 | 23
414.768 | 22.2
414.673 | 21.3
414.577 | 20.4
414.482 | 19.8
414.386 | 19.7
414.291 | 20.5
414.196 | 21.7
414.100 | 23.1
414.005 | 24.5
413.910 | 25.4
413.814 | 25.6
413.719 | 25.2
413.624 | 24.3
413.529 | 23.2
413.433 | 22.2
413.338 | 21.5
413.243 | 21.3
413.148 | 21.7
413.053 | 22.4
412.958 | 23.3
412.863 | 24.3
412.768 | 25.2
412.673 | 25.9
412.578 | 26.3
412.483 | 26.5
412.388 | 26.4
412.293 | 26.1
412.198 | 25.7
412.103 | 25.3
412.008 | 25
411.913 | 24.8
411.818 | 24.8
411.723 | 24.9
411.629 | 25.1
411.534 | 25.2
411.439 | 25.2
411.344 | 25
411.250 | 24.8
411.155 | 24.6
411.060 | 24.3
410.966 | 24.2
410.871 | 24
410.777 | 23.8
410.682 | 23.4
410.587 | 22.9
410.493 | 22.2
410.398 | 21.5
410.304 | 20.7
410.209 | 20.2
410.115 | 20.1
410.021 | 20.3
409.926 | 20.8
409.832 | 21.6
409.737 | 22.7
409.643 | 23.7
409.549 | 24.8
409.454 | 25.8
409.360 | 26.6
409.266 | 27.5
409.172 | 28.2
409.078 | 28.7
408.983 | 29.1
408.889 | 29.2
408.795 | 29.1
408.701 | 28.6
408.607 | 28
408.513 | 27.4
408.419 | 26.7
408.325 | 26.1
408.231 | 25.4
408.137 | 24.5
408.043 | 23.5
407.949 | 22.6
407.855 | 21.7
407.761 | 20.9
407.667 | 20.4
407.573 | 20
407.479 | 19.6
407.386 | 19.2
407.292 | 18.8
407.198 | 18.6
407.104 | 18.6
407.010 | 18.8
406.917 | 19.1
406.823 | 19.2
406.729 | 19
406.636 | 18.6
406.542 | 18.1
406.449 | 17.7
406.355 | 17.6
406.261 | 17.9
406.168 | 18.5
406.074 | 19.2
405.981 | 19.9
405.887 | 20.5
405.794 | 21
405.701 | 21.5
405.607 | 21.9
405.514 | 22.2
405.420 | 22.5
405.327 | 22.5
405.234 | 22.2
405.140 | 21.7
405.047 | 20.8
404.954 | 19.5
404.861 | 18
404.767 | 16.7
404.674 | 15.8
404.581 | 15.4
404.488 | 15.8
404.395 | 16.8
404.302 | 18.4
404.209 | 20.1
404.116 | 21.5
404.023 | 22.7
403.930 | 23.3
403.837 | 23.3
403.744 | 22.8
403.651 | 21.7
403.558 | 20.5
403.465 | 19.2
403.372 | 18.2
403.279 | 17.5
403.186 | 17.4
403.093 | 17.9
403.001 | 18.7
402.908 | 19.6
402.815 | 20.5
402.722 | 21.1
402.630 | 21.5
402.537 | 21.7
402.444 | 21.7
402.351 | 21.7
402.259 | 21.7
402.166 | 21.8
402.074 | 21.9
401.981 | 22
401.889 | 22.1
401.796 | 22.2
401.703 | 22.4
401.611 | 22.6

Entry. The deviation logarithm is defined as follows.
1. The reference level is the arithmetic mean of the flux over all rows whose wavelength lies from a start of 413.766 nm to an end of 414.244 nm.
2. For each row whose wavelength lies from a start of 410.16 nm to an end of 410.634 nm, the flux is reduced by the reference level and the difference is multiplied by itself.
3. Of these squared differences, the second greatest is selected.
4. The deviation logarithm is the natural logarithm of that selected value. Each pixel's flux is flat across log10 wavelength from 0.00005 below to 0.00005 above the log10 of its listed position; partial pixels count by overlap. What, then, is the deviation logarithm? 2.4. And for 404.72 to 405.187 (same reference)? 3.6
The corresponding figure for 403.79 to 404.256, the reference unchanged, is 1.9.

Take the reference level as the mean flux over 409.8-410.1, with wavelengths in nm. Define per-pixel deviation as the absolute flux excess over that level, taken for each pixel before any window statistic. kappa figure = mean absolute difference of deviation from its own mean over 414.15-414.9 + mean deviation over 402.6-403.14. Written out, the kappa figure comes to 1.7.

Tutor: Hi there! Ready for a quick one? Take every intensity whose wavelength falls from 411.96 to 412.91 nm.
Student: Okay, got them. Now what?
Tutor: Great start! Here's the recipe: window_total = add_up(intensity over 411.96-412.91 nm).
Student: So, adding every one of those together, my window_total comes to 257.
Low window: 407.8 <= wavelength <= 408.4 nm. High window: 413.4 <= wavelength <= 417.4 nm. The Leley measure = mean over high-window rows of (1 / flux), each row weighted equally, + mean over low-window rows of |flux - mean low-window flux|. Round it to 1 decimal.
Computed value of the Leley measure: 1.4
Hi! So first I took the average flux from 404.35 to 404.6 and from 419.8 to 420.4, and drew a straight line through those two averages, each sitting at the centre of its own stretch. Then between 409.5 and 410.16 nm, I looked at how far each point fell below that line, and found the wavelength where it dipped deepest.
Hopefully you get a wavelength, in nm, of 410.115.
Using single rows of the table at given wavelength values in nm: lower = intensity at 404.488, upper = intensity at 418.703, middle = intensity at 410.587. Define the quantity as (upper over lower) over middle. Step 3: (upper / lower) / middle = 0.062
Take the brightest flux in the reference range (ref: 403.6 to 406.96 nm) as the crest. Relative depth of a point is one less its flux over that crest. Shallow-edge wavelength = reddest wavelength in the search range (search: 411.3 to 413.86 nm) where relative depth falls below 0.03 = 413.814 nm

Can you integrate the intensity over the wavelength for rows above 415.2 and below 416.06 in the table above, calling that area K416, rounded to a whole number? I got 21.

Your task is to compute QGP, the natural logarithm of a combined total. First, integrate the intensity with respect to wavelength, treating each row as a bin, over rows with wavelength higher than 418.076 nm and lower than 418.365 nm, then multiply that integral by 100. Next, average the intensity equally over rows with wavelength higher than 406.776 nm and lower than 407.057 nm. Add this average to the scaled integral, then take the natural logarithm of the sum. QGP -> 6.60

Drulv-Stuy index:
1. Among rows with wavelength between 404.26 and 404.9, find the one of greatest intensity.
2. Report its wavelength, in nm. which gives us 404.302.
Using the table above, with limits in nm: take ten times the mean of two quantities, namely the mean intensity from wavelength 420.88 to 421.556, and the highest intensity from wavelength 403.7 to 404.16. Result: 249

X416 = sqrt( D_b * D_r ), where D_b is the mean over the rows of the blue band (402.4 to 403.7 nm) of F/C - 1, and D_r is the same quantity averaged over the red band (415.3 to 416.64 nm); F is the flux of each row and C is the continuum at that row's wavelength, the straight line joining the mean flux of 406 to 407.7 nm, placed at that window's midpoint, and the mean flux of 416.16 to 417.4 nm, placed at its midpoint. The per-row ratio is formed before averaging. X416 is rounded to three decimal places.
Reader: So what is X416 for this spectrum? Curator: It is 0.113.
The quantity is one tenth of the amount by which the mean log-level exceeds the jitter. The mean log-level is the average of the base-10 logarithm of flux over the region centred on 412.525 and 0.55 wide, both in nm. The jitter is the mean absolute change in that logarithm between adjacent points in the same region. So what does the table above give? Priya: 0.141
